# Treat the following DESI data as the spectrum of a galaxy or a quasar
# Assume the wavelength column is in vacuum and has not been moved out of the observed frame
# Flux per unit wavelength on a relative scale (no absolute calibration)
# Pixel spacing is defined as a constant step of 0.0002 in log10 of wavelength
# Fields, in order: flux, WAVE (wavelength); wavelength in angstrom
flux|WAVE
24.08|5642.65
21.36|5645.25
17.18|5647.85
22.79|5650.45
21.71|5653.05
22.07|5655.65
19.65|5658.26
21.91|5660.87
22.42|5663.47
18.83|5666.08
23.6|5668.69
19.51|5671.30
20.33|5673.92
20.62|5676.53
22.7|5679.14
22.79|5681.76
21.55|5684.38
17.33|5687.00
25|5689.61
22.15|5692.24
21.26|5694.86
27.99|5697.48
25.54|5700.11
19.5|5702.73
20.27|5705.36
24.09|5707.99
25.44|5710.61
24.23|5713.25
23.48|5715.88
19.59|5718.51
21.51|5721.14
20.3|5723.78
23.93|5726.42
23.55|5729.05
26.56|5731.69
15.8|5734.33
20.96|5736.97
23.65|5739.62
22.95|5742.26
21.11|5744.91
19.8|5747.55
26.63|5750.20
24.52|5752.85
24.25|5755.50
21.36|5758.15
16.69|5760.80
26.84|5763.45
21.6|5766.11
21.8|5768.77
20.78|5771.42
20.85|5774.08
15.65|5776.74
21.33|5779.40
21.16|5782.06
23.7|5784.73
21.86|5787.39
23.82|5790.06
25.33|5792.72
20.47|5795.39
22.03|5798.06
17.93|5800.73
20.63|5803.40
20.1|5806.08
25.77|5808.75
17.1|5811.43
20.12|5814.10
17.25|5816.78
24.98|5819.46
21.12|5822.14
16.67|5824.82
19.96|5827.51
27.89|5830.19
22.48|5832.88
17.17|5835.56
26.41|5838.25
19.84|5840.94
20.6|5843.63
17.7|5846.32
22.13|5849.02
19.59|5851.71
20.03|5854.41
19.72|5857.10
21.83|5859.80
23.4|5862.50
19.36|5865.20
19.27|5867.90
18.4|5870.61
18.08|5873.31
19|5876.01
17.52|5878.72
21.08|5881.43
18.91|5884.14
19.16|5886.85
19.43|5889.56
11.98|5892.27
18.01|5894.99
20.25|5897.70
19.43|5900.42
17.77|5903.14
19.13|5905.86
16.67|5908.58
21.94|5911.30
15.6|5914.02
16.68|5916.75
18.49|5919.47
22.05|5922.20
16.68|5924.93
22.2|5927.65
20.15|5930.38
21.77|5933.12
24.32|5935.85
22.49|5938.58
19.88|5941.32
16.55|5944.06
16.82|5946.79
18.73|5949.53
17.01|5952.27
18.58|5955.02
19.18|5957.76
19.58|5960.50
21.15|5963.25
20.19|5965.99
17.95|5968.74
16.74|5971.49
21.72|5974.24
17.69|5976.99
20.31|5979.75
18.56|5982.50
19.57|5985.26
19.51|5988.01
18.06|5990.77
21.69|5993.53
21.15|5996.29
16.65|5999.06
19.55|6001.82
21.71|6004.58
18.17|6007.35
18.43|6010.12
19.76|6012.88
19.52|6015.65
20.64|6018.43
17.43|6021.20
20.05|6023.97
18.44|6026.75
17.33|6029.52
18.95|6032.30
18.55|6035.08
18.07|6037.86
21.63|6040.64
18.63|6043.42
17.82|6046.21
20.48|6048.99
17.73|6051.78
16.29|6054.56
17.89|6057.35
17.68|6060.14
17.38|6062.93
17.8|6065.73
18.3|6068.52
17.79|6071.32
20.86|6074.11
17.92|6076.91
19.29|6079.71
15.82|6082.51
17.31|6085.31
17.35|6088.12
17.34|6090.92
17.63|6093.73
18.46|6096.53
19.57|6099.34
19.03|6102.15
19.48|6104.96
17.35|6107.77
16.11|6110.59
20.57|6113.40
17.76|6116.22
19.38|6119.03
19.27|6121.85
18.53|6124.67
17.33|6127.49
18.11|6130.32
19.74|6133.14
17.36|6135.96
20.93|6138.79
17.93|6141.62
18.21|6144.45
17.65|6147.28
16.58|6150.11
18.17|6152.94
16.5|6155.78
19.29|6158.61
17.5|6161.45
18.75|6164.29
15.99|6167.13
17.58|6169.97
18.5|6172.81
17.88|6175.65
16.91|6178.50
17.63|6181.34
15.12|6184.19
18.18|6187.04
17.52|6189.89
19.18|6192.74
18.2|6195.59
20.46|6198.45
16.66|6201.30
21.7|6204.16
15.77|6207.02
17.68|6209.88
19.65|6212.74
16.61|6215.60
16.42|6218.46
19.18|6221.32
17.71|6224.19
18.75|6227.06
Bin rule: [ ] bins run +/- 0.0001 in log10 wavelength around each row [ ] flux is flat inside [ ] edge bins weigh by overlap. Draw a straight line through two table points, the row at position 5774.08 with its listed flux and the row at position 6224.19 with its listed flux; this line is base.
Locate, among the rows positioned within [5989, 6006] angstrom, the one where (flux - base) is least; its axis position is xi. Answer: 5999.06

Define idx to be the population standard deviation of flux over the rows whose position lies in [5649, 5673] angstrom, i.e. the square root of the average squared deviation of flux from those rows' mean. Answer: 1.56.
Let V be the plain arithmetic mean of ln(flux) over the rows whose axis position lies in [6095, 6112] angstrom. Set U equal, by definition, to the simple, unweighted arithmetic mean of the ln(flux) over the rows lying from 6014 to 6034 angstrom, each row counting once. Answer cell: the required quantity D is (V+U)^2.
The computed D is 34.2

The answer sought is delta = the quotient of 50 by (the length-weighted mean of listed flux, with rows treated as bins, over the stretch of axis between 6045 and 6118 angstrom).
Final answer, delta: 2.8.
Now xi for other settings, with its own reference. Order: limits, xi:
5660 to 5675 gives 5666.08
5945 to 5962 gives 5946.79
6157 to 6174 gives 6167.13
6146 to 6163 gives 6155.78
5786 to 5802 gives 5800.73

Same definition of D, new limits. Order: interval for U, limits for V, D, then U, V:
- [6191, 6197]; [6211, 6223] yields 33.8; 2.93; 2.89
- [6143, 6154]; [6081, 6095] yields 32.6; 2.87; 2.84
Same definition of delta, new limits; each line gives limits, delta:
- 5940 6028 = 2.6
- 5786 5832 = 2.3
